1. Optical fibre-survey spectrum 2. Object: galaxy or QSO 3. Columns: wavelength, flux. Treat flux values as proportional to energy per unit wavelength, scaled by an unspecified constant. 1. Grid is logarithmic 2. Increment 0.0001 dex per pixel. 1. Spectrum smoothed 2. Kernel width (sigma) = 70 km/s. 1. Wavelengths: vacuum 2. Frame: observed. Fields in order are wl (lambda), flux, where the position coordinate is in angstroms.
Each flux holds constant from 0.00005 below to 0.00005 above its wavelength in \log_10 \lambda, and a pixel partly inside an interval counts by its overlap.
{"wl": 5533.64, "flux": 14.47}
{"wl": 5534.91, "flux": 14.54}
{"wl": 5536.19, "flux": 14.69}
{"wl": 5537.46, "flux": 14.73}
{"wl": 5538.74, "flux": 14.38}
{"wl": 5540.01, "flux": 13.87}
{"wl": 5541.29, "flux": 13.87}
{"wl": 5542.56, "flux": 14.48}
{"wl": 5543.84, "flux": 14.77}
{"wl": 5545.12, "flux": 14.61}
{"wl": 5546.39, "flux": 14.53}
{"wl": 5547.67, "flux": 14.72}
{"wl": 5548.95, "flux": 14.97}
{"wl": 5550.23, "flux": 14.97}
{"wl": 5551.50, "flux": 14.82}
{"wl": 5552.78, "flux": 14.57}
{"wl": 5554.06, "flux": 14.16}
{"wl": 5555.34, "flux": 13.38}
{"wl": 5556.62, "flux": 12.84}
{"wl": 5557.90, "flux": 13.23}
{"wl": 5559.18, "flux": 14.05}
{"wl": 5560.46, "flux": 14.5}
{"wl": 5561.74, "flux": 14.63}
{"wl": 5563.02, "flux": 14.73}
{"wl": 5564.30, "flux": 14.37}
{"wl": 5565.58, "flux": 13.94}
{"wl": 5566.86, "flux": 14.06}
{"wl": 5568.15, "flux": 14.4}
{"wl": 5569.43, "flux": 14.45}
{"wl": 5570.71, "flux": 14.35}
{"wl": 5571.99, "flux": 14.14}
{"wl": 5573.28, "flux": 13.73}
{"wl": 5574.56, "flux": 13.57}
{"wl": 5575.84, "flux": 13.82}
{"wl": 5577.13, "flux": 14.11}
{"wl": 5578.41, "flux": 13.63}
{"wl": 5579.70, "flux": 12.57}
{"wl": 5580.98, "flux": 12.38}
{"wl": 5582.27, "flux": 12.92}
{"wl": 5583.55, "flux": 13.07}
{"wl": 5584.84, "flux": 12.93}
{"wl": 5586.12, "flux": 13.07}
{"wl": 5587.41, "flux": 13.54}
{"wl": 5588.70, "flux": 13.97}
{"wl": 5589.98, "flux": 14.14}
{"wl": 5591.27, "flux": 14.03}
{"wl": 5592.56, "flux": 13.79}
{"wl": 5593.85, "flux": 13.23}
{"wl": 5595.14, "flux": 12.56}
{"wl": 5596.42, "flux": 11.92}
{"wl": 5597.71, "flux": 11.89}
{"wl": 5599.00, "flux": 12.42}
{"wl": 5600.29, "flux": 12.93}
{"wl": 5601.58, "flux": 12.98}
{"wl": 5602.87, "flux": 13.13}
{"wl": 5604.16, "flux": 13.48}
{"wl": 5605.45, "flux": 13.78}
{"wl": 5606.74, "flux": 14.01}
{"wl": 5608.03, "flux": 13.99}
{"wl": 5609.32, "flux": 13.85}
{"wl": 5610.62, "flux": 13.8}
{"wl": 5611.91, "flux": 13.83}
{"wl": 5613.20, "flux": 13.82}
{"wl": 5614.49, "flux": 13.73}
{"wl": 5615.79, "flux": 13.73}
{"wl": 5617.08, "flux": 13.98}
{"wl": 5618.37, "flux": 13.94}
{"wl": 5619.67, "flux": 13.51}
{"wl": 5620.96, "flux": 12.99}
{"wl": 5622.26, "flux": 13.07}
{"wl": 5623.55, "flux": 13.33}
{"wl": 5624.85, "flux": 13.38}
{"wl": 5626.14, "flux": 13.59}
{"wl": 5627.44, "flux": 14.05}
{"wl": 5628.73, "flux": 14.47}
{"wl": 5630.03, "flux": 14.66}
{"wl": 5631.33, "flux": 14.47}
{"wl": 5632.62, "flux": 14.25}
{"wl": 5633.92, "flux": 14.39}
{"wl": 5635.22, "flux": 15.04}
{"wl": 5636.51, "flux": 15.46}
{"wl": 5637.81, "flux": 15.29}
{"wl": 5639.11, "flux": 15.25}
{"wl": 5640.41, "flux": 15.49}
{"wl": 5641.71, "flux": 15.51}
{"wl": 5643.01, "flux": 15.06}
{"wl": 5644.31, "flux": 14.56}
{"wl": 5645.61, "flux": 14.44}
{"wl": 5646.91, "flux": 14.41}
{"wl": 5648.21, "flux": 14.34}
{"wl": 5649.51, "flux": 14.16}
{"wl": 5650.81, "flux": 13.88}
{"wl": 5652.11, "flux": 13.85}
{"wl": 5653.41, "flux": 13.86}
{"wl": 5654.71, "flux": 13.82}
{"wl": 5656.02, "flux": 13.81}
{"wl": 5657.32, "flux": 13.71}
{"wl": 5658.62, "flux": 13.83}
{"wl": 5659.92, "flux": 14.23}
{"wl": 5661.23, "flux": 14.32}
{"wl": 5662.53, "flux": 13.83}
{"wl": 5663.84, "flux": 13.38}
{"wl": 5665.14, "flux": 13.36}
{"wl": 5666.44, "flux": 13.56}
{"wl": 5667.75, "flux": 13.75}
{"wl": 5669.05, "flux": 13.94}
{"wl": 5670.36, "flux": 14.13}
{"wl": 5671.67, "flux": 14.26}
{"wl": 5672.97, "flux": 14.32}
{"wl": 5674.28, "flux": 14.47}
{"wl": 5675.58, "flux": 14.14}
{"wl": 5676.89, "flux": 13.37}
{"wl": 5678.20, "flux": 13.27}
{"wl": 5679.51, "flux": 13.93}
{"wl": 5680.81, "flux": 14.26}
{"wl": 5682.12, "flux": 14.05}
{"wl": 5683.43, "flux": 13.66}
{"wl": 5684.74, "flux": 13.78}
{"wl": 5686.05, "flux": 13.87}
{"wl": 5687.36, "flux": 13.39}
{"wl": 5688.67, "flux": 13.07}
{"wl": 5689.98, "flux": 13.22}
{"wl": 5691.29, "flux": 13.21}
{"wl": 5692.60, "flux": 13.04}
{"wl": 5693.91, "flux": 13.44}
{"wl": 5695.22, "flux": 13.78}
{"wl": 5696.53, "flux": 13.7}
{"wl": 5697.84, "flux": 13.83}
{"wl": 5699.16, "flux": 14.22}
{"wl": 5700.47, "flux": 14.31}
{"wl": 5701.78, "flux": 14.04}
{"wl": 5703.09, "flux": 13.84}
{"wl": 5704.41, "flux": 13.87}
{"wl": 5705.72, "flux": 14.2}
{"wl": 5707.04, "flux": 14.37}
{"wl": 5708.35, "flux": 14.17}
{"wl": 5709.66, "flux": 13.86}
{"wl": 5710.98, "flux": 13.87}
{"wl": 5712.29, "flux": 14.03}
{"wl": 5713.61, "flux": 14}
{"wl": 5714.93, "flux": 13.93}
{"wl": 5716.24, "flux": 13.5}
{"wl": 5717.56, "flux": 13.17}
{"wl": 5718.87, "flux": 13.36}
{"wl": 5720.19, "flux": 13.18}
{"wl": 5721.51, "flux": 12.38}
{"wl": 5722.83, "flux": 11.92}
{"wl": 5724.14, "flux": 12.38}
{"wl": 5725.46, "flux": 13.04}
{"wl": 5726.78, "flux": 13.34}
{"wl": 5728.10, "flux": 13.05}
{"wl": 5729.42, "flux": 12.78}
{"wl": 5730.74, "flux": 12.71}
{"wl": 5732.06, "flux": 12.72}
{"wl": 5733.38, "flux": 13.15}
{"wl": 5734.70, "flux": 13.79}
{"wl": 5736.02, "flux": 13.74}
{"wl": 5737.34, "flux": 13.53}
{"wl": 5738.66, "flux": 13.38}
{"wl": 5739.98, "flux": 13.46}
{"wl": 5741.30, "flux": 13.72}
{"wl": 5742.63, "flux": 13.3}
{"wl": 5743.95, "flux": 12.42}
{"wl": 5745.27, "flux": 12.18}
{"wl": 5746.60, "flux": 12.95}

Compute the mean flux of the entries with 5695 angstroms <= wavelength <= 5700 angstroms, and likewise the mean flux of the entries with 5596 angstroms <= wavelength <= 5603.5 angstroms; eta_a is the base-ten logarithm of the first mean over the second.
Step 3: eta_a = 0.04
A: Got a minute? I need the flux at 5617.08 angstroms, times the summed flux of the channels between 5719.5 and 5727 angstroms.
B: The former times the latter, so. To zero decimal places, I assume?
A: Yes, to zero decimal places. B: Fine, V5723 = 1066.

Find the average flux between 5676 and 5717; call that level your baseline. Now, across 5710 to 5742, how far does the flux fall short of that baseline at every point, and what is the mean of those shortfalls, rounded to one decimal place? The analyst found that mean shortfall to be 0.5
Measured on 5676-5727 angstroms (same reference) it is 0.2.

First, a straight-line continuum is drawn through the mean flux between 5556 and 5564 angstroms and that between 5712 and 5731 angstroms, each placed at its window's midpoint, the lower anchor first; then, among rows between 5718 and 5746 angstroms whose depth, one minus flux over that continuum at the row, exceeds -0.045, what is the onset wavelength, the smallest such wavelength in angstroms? 5718.87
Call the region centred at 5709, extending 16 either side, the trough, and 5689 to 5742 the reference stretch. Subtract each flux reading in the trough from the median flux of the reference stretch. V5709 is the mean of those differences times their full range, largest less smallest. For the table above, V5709 -0.3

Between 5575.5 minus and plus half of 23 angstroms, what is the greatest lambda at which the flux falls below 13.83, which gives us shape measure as 5586.12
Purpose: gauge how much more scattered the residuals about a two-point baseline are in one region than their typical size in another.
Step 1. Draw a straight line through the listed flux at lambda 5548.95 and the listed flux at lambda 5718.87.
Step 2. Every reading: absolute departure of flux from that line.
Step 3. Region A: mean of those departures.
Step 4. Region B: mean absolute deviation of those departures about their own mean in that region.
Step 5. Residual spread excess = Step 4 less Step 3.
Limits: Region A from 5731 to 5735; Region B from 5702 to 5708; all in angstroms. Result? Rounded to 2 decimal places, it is -0.16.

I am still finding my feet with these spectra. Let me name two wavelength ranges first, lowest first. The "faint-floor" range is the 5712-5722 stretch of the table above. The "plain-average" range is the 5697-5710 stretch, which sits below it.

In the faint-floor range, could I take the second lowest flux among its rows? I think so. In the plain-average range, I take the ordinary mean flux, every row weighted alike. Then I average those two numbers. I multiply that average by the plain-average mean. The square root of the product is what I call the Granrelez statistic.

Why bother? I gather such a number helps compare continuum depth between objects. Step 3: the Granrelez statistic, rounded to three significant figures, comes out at 13.8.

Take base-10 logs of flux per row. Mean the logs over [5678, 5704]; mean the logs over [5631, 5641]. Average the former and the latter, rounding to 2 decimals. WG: 1.16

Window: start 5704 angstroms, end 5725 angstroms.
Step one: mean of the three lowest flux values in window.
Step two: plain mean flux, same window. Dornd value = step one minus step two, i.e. -1.3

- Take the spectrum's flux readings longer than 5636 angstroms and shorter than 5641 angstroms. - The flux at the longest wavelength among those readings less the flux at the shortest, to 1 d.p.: 0.0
